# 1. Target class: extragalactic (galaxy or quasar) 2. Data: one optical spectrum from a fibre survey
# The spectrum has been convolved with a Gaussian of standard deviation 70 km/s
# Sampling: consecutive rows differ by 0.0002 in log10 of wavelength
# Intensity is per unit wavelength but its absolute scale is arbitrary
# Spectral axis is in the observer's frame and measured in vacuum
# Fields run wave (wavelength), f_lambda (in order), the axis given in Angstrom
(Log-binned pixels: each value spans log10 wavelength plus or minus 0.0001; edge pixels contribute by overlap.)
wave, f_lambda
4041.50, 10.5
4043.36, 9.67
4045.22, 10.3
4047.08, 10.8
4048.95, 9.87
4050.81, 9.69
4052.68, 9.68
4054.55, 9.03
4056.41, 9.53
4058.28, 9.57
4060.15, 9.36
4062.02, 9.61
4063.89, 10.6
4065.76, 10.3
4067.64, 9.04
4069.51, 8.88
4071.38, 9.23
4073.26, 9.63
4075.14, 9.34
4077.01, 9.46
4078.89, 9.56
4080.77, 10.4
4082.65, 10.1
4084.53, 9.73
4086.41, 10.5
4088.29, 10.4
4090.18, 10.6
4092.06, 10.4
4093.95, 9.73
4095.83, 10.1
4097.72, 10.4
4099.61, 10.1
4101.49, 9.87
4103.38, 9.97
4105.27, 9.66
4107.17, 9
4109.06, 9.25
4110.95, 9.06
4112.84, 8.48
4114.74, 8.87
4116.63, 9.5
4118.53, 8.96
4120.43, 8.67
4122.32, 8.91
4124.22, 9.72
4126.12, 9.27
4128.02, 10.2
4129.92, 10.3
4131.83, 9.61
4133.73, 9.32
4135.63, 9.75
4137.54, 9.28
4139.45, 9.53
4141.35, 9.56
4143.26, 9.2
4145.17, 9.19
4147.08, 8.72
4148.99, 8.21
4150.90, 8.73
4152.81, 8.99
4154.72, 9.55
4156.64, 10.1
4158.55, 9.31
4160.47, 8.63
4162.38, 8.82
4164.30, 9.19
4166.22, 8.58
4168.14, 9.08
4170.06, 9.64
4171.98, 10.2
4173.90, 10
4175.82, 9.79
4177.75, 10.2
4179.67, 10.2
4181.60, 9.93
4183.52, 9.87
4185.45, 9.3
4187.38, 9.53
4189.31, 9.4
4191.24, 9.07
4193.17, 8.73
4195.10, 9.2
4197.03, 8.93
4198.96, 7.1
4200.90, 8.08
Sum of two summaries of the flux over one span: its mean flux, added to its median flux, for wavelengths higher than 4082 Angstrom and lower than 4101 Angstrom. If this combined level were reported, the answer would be 20.5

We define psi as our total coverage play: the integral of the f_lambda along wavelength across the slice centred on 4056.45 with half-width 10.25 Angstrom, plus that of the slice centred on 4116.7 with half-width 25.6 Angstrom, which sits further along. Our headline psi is 690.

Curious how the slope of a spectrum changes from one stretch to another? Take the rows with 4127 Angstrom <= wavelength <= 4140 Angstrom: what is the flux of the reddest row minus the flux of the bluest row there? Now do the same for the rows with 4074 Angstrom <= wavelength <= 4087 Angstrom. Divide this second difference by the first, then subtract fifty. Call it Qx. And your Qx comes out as -51.7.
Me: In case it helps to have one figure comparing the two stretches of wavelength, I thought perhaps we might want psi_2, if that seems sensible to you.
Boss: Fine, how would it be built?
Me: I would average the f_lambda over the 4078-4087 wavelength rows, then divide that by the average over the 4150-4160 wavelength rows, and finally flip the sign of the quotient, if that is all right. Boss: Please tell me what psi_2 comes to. -1.08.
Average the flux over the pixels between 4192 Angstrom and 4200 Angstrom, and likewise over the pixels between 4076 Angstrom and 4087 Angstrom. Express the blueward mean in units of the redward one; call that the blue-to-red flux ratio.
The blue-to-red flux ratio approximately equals 1.17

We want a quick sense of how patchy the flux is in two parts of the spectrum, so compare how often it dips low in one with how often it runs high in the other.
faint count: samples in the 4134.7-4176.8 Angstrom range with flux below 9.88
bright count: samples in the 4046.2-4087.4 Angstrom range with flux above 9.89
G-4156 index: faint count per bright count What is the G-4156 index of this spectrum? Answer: 3.2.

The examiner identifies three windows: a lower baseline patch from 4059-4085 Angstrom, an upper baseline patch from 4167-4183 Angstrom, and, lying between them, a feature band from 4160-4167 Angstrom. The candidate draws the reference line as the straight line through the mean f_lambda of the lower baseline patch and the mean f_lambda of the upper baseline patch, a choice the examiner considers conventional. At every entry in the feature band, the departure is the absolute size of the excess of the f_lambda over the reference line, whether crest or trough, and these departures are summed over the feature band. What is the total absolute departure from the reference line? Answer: 4.2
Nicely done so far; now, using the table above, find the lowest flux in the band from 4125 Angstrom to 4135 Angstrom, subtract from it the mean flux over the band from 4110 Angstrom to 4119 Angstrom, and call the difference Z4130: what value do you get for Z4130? 0.3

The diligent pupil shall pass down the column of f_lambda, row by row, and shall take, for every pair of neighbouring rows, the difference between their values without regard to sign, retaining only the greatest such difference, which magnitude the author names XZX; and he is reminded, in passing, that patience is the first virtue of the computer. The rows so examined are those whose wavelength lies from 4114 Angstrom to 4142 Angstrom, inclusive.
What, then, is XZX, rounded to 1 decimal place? 0.9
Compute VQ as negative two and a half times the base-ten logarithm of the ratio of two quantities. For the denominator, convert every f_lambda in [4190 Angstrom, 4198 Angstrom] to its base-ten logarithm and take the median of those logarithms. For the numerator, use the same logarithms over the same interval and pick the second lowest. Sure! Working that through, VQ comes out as 0.0039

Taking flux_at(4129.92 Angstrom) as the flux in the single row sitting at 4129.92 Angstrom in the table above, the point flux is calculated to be 10.3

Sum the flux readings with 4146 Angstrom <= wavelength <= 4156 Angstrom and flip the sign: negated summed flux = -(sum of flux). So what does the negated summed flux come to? -44.2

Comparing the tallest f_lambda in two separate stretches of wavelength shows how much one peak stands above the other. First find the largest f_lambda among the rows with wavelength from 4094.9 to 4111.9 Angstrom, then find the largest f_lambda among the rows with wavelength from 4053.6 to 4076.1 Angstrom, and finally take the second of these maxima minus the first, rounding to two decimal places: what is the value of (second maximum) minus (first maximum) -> 0.20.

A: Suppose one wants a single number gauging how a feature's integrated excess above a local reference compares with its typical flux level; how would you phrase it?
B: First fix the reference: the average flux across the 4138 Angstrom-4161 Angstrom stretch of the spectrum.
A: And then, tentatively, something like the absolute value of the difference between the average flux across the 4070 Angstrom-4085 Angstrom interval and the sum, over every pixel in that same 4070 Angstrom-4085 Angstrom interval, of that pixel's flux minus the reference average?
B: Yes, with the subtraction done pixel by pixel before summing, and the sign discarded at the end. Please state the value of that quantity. 5.4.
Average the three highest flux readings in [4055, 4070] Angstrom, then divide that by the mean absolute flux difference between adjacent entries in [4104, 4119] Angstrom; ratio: 22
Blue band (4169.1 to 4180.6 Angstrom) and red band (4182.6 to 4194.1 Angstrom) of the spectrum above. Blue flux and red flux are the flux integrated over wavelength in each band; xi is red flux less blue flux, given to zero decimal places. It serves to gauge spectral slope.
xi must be -8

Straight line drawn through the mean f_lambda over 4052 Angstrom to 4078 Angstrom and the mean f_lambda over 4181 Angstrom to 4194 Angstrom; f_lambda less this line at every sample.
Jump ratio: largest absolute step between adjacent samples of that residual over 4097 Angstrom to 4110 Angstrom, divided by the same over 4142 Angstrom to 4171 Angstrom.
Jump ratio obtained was 0.84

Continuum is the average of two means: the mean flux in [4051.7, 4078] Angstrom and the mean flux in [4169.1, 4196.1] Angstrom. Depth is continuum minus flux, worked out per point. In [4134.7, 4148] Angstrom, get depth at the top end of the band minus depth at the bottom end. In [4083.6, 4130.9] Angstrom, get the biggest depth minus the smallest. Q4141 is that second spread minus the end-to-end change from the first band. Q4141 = 1.1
